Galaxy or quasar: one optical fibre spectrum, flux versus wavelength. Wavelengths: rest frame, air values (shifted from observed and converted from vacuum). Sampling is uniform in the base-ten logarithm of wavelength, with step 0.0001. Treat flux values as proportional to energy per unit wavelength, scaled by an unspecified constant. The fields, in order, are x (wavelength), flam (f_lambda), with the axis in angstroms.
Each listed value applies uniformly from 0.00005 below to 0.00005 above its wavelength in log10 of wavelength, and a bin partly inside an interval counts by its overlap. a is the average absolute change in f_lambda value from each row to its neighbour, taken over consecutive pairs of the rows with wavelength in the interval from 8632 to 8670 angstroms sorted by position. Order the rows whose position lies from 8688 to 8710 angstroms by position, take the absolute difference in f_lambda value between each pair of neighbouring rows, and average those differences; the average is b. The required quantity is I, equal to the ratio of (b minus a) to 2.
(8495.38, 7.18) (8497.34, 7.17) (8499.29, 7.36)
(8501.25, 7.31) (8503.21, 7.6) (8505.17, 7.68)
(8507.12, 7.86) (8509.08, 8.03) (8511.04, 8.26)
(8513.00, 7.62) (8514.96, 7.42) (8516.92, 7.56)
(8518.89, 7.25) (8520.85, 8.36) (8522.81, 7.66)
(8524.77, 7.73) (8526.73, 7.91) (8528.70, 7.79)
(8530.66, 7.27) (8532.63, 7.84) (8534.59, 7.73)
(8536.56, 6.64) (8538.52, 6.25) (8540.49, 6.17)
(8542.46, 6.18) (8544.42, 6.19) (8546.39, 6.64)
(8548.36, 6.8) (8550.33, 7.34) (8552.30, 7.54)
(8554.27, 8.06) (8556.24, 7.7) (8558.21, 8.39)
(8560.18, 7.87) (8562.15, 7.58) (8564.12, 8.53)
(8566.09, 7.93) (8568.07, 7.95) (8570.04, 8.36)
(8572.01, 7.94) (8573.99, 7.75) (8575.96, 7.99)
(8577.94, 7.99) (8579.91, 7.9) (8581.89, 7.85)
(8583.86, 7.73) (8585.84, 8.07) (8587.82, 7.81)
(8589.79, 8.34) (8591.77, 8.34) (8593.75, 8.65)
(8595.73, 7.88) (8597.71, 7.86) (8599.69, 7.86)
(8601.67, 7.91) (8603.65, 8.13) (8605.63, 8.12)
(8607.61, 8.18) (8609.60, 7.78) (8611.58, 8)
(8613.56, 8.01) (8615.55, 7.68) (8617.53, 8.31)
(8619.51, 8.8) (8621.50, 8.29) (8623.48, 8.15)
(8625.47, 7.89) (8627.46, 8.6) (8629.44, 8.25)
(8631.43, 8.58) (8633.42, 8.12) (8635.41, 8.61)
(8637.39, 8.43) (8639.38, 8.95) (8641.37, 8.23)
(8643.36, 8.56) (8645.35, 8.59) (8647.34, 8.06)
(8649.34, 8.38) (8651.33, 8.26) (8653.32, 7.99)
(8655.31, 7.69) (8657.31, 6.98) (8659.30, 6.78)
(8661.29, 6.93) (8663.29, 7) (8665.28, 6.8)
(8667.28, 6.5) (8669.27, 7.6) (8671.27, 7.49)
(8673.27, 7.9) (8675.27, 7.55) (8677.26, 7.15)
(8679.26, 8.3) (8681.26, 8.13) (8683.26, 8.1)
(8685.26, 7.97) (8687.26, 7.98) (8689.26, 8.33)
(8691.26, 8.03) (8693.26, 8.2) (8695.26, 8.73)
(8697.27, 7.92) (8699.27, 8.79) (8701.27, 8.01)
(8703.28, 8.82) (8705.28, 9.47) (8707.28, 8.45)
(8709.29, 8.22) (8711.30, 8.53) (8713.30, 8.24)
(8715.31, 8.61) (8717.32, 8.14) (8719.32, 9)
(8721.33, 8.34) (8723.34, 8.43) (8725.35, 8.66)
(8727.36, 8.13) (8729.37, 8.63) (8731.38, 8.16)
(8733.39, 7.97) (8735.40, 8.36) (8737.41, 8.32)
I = 0.13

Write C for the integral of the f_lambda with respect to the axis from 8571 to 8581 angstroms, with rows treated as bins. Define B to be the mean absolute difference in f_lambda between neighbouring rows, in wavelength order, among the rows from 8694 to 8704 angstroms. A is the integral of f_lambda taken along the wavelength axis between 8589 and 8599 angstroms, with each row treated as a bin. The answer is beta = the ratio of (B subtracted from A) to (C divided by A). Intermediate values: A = 82.0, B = 0.82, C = 79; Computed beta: 84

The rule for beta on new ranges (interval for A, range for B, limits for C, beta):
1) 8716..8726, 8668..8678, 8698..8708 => 83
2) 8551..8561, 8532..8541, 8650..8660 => 82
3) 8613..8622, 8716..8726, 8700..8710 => 63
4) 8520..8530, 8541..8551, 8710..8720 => 73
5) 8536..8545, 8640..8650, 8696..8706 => 37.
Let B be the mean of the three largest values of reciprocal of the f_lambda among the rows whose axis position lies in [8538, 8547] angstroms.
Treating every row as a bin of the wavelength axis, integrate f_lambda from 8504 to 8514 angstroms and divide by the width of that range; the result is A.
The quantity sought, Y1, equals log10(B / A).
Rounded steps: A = 7.89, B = 0.162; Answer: -1.69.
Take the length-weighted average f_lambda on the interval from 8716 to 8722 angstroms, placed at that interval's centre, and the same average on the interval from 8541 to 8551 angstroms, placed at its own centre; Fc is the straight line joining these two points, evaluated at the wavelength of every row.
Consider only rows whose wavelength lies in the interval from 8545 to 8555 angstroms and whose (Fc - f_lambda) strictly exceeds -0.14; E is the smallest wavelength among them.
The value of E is 8546.39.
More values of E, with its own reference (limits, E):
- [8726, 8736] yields 8727.36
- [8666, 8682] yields 8667.28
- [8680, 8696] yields 8681.26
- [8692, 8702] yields 8693.26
